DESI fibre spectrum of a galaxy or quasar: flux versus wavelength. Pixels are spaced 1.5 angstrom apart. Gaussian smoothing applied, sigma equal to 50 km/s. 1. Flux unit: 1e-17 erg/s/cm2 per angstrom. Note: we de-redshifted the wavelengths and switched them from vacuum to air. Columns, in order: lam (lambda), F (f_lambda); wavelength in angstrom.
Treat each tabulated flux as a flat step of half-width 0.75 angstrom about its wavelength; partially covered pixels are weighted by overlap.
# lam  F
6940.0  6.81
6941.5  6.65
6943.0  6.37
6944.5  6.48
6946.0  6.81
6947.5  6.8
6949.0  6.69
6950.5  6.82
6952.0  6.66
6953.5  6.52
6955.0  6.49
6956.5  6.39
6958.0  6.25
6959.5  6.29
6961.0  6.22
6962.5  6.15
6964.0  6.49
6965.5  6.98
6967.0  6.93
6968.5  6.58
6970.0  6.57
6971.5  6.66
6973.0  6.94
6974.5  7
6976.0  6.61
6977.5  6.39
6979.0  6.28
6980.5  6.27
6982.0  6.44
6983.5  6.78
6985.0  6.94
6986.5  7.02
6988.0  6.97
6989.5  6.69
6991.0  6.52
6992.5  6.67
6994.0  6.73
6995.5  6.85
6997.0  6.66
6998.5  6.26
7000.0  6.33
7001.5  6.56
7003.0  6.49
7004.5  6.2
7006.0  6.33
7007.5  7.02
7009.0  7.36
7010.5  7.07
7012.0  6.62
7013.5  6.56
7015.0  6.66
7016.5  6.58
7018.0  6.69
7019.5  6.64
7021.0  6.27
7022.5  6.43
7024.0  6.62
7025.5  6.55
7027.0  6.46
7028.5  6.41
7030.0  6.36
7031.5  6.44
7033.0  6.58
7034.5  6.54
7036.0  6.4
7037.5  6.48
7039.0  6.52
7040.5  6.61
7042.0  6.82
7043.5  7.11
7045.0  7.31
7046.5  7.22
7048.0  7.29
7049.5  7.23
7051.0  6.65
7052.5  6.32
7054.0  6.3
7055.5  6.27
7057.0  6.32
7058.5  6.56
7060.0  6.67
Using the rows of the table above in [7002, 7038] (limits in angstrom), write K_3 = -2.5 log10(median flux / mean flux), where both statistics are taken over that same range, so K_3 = 0.005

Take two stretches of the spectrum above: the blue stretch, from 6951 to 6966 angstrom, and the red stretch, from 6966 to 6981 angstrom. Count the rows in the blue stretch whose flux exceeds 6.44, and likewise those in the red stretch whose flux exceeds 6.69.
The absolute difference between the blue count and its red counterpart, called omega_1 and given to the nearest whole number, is 2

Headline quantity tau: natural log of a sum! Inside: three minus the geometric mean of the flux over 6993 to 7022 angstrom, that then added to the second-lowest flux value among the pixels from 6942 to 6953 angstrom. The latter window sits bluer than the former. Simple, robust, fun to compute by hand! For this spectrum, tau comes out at 1.05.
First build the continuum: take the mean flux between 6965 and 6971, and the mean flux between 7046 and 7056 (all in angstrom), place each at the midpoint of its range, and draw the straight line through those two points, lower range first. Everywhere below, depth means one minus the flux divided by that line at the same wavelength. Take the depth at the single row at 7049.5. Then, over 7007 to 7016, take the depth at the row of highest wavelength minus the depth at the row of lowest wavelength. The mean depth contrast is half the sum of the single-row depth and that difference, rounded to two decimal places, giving -0.01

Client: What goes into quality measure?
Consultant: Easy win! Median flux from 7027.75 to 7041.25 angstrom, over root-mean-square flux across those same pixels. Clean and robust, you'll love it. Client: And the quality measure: 1.00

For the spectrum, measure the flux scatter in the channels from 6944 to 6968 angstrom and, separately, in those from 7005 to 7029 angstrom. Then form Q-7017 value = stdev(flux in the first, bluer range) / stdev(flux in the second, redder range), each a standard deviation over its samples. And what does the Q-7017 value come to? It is 0.91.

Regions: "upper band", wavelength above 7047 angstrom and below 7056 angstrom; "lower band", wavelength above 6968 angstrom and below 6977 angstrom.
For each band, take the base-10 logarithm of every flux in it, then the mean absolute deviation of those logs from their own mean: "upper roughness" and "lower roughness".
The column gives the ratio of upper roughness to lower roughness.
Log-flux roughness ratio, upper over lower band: 2.4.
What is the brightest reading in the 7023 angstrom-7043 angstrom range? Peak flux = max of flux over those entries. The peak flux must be 6.82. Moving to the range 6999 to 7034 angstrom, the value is 7.36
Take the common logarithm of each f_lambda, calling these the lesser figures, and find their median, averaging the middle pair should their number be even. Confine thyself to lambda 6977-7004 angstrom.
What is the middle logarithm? 0.820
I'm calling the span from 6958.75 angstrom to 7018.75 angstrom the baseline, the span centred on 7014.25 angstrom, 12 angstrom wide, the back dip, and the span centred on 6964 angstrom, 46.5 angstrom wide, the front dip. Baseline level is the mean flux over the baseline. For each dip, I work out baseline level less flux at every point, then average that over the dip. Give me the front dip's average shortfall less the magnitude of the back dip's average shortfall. -0.10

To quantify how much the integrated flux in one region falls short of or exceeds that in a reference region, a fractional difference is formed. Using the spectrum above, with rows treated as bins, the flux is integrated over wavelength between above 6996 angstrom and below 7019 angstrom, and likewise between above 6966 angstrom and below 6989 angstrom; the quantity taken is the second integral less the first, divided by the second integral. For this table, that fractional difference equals 0.010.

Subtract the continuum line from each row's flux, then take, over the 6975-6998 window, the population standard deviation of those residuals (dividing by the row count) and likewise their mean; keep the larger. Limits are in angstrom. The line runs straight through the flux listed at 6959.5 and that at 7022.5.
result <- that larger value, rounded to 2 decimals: 0.30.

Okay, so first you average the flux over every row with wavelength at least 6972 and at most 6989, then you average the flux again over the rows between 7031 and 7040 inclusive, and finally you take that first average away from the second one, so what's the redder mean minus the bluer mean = -0.20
